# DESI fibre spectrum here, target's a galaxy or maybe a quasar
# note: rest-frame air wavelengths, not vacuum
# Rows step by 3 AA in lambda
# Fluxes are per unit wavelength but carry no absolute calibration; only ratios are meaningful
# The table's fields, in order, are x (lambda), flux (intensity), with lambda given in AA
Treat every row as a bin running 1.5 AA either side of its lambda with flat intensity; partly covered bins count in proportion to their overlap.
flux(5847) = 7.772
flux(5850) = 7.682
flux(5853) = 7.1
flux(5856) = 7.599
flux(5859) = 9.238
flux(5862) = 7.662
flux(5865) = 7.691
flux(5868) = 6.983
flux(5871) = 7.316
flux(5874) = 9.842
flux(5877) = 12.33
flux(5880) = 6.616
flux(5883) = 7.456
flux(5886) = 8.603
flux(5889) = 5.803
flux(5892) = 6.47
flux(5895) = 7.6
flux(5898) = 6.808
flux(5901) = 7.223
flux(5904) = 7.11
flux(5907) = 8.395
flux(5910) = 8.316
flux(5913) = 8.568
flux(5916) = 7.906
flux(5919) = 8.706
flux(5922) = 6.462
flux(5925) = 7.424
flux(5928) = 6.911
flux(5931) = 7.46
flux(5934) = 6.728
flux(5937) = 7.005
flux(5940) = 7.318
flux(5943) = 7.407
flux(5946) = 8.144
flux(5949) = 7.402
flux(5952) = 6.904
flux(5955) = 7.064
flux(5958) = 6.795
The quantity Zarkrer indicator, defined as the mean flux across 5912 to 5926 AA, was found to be 7.8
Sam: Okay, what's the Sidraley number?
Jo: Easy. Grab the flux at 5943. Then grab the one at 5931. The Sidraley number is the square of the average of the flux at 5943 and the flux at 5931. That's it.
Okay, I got 55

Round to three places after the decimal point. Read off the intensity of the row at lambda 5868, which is 6.983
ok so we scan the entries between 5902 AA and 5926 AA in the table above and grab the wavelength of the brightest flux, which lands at 5919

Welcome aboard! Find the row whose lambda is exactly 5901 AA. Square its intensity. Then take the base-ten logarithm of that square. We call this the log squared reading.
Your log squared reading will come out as 1.72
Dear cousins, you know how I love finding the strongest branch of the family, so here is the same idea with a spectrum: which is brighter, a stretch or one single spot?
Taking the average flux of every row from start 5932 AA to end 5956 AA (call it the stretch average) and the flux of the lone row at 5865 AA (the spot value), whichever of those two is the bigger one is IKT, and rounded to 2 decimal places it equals 7.69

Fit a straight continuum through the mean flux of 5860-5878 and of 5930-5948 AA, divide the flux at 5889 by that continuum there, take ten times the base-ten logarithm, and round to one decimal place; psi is -1.5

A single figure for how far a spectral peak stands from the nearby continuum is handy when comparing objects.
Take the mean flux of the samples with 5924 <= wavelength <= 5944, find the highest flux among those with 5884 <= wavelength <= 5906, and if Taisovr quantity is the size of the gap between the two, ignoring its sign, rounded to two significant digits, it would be 1.4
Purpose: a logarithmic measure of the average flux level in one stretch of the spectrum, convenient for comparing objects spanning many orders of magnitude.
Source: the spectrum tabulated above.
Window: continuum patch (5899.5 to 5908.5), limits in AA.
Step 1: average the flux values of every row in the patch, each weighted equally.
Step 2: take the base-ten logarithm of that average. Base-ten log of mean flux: 0.879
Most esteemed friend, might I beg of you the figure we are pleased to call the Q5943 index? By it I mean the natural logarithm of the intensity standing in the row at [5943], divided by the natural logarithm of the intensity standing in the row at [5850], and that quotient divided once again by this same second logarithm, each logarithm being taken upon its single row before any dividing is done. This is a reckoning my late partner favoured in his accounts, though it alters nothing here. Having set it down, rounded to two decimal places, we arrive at 0.48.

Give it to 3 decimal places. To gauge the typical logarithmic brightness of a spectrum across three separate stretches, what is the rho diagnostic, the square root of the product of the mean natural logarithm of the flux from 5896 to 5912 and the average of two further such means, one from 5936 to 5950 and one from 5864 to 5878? 2.051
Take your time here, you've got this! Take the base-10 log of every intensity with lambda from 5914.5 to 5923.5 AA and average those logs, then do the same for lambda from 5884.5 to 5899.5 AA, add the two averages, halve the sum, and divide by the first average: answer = 0.978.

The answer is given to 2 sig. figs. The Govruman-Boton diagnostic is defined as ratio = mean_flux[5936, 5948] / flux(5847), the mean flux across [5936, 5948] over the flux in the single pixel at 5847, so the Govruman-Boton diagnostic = 0.96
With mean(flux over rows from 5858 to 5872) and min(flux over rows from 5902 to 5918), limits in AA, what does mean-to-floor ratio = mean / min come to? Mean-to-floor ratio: 1.09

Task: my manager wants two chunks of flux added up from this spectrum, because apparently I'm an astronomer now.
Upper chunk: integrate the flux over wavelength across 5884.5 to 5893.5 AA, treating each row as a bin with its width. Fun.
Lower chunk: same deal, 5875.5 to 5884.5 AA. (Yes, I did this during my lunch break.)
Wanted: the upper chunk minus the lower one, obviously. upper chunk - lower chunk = -17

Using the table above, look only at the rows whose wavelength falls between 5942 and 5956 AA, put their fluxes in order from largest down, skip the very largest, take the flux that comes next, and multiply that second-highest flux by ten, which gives 74.1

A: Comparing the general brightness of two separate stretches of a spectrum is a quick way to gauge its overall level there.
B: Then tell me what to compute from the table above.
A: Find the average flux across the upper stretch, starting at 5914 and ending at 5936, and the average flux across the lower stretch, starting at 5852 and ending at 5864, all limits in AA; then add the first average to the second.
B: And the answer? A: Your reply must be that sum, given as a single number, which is 15.3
